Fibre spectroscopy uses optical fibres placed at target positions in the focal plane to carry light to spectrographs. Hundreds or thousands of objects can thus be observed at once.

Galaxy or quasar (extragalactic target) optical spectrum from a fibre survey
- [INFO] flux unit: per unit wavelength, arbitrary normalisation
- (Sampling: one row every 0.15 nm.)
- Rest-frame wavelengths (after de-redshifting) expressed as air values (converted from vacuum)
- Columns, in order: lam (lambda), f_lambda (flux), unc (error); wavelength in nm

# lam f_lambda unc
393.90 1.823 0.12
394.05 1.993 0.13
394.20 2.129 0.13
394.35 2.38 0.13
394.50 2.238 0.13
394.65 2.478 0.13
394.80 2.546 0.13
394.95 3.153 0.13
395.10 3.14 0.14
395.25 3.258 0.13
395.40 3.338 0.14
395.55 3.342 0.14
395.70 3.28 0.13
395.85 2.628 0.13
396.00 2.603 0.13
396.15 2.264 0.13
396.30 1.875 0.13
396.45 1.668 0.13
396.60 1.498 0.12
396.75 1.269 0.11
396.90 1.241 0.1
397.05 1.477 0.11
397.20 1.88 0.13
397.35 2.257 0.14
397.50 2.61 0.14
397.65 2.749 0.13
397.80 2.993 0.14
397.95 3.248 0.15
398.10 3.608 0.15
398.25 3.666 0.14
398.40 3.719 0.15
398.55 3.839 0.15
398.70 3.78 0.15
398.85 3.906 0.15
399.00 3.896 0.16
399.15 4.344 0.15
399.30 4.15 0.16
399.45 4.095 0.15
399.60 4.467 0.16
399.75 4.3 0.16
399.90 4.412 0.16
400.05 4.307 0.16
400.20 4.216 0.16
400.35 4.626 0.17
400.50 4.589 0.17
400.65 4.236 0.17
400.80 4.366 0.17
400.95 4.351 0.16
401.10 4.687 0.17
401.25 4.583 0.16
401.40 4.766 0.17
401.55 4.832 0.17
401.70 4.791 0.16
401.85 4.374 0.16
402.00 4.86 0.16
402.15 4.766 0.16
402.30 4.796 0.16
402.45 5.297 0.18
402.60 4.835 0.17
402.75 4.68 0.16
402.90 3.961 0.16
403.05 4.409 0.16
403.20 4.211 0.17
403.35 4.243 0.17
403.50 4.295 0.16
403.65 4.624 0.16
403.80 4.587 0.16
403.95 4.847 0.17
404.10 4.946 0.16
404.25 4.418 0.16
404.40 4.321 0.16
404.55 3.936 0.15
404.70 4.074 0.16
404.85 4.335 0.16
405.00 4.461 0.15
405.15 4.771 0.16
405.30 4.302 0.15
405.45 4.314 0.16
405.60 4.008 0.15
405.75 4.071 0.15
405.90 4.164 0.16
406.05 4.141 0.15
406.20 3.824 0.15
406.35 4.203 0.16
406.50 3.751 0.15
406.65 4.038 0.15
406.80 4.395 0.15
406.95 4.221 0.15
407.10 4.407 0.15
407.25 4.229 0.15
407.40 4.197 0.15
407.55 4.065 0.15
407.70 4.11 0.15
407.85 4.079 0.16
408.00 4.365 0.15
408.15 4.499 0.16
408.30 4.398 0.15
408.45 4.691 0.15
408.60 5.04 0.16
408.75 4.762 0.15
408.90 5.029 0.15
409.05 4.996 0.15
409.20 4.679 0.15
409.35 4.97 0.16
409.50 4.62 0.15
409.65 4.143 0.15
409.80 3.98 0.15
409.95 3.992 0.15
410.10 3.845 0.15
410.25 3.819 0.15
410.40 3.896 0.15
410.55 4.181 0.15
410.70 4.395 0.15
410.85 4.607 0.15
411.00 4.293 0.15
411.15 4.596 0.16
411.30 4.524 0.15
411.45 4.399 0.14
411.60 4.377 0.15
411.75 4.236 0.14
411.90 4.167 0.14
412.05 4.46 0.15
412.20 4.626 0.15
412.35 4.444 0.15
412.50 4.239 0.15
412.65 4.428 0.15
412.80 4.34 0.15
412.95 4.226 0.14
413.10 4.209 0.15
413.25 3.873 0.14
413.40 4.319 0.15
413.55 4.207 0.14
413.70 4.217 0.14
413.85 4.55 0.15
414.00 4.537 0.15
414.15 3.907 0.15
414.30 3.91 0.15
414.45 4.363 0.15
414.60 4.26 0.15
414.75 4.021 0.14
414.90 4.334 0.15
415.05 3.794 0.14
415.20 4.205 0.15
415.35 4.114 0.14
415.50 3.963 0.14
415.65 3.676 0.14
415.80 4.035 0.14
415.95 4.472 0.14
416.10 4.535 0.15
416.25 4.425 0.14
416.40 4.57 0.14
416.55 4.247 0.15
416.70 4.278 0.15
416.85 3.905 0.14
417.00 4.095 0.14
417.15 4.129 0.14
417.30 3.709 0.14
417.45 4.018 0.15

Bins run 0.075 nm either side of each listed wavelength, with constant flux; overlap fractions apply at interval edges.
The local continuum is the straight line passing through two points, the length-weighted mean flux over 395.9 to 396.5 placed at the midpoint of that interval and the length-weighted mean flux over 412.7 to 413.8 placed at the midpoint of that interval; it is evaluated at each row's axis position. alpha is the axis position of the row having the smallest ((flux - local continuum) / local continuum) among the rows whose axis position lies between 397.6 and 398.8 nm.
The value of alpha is 397.65 nm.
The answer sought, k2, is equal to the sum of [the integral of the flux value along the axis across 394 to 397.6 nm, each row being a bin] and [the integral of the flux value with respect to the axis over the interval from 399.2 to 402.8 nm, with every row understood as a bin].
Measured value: 24.9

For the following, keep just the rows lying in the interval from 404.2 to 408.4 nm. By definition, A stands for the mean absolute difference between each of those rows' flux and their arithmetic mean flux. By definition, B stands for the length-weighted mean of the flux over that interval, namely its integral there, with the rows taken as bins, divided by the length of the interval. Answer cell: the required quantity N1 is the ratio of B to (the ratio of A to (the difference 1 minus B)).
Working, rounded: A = 0.17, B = 4.22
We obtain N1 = -80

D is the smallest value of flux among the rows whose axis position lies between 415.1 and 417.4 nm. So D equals 3.676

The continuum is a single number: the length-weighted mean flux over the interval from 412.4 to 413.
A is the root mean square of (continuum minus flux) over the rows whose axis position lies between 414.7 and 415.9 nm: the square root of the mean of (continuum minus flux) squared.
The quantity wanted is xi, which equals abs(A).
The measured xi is 0.4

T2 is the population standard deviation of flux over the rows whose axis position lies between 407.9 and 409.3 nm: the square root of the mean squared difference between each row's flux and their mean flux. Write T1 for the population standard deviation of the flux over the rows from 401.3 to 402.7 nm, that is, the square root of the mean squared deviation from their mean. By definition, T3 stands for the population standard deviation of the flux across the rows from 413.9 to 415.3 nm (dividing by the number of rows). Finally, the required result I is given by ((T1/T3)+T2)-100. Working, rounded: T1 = 0.22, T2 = 0.25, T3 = 0.24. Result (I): -98.8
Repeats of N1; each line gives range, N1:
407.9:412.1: -54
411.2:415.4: -84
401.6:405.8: -55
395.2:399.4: -7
